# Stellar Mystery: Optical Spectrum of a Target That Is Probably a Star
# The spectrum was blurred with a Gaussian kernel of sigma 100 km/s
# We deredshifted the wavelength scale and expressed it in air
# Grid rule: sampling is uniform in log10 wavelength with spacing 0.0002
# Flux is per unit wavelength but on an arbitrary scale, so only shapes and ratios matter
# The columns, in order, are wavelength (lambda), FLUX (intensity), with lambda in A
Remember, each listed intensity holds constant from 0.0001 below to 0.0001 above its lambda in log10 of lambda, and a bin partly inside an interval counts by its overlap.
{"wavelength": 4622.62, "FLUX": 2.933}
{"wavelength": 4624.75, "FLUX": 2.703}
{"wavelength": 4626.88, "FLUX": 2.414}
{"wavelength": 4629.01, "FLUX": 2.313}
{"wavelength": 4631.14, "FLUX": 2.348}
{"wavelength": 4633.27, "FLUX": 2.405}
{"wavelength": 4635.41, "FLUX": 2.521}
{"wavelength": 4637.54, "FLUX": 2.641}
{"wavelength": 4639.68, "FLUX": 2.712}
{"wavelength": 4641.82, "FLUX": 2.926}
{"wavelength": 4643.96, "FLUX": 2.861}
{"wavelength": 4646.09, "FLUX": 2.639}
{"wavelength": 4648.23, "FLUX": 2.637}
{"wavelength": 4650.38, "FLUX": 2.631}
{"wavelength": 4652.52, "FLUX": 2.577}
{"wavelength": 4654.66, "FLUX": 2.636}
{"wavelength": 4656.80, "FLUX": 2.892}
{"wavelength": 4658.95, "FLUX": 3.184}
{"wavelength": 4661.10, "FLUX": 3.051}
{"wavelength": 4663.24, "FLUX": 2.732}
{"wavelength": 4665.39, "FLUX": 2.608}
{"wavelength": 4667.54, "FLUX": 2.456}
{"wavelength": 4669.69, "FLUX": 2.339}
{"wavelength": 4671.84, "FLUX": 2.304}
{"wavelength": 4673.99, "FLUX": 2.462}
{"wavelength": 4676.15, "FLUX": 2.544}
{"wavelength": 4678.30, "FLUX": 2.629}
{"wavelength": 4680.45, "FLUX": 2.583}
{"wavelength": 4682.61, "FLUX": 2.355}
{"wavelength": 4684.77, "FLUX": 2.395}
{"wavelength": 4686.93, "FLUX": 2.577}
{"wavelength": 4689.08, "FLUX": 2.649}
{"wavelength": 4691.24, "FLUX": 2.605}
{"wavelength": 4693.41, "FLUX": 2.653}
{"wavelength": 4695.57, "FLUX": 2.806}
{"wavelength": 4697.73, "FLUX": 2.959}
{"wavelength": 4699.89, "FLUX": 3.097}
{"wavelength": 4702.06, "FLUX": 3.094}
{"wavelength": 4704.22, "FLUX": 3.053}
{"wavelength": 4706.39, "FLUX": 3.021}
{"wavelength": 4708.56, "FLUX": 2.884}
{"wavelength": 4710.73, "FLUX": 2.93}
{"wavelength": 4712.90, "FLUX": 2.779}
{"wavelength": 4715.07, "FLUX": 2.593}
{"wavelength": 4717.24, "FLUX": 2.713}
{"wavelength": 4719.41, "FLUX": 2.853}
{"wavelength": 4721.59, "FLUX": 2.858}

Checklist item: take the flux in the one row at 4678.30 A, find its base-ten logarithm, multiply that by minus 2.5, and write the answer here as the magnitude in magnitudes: -1.05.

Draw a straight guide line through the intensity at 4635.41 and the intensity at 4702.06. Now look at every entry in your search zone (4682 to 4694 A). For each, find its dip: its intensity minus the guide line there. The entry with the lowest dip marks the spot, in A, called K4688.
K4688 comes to 4682.61 A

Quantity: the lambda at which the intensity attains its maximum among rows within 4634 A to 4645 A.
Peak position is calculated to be 4641.82 A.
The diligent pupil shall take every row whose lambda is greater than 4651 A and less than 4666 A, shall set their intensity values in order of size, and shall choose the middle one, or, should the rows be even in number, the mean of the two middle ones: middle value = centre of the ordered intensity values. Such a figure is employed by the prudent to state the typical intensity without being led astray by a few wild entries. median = 2.73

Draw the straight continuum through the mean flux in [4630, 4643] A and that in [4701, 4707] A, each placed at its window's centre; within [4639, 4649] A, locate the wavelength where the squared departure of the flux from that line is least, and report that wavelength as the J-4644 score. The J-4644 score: 4646.09 A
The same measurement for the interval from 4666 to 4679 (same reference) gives 4678.30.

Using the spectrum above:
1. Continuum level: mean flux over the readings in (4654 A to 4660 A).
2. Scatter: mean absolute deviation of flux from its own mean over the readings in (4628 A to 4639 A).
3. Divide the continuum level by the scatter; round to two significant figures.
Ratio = 27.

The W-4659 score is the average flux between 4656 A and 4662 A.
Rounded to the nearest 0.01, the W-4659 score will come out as 3.04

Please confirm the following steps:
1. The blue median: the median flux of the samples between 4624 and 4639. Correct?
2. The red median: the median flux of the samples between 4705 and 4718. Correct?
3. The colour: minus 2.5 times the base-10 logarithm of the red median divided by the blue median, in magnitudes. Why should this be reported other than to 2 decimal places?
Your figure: -0.17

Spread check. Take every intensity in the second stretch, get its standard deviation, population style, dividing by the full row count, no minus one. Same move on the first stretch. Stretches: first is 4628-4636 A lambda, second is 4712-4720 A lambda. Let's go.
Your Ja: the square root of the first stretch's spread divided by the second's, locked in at 0.91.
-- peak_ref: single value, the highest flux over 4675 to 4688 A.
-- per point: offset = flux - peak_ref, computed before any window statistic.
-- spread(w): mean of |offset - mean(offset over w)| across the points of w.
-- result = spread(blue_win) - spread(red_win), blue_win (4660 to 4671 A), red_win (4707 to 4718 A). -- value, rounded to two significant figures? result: 0.10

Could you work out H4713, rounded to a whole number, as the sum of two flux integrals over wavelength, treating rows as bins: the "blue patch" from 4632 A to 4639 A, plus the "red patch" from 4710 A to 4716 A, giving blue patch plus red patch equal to 34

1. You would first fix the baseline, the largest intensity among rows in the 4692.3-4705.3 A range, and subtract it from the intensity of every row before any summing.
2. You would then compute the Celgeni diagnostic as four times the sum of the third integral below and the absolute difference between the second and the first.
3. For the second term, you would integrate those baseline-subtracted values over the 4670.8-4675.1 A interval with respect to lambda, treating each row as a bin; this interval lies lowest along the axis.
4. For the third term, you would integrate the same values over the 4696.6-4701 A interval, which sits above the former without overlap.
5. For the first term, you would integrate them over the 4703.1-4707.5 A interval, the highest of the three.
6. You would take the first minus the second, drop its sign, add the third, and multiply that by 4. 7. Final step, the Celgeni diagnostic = 10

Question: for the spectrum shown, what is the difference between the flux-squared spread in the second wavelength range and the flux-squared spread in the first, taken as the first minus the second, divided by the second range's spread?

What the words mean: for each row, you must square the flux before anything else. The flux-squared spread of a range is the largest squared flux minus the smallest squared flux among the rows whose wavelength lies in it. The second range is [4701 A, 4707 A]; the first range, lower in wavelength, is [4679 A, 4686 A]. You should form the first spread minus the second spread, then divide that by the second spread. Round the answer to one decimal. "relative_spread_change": 1.5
